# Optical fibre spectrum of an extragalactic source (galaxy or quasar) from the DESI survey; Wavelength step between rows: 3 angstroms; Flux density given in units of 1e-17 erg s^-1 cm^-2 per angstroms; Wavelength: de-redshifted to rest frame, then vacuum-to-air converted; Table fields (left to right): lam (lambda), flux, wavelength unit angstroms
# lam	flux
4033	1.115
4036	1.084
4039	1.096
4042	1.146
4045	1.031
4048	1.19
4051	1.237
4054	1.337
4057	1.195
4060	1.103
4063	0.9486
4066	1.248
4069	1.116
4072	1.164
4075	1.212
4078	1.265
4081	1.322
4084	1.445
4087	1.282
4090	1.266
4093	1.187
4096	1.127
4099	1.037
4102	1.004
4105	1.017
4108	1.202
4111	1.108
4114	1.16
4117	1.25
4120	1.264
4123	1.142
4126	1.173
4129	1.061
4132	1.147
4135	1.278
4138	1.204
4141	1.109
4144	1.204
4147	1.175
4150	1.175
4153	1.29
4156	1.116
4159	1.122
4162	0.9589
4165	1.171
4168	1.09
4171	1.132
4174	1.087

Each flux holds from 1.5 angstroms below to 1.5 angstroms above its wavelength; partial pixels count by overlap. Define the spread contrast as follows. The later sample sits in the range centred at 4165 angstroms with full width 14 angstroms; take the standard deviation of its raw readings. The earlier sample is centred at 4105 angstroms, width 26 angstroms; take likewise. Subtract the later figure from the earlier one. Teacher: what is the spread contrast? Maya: 0.01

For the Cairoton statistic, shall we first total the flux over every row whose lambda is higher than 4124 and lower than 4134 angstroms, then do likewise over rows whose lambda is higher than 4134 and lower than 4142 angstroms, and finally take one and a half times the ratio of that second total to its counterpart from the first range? 1.59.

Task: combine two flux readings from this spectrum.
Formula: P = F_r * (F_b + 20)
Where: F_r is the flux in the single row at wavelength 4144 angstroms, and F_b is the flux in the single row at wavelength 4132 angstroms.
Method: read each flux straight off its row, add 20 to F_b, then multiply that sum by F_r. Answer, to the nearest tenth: 25.5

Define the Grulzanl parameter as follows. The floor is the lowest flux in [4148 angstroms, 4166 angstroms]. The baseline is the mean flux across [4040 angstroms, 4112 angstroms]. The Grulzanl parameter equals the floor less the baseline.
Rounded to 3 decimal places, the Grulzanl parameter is -0.216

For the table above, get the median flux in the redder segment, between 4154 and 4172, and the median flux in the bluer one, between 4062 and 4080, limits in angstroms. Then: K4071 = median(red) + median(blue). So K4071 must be 2.31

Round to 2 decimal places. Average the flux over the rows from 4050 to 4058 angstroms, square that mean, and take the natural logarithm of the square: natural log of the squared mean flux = 0.46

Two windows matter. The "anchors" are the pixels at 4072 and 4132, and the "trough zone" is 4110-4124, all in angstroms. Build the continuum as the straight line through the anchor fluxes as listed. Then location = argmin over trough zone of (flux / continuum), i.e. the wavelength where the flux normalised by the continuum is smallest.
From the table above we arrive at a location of 4111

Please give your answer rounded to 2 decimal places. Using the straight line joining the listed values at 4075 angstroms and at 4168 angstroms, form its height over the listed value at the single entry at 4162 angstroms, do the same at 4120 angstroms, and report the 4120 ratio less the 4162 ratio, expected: -0.23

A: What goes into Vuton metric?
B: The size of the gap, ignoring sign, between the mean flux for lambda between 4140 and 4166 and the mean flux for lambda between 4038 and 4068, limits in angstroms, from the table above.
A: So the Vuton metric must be 0.006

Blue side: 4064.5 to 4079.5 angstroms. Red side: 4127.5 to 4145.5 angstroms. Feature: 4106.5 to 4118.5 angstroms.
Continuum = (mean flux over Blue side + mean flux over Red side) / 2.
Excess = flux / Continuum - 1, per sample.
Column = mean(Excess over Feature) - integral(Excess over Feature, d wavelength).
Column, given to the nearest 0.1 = 0.0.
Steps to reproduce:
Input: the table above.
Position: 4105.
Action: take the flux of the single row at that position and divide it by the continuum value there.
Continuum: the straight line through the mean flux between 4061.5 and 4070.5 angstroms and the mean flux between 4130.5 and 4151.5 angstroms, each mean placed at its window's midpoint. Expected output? 0.89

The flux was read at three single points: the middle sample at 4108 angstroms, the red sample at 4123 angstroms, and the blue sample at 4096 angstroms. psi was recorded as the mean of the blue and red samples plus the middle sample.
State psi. 2.34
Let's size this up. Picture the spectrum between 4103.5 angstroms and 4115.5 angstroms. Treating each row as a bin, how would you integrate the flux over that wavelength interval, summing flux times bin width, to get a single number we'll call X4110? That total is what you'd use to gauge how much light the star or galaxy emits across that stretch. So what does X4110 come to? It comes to 13.5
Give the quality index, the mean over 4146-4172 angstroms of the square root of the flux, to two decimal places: 1.07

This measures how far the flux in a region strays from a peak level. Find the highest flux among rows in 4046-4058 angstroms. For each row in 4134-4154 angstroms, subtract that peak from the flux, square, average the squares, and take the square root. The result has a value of 0.14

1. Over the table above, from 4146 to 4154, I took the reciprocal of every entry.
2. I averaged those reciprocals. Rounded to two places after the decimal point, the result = 0.83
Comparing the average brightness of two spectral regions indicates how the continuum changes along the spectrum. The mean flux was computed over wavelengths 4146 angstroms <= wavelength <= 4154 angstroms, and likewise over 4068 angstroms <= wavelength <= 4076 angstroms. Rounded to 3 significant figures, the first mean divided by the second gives 1.04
